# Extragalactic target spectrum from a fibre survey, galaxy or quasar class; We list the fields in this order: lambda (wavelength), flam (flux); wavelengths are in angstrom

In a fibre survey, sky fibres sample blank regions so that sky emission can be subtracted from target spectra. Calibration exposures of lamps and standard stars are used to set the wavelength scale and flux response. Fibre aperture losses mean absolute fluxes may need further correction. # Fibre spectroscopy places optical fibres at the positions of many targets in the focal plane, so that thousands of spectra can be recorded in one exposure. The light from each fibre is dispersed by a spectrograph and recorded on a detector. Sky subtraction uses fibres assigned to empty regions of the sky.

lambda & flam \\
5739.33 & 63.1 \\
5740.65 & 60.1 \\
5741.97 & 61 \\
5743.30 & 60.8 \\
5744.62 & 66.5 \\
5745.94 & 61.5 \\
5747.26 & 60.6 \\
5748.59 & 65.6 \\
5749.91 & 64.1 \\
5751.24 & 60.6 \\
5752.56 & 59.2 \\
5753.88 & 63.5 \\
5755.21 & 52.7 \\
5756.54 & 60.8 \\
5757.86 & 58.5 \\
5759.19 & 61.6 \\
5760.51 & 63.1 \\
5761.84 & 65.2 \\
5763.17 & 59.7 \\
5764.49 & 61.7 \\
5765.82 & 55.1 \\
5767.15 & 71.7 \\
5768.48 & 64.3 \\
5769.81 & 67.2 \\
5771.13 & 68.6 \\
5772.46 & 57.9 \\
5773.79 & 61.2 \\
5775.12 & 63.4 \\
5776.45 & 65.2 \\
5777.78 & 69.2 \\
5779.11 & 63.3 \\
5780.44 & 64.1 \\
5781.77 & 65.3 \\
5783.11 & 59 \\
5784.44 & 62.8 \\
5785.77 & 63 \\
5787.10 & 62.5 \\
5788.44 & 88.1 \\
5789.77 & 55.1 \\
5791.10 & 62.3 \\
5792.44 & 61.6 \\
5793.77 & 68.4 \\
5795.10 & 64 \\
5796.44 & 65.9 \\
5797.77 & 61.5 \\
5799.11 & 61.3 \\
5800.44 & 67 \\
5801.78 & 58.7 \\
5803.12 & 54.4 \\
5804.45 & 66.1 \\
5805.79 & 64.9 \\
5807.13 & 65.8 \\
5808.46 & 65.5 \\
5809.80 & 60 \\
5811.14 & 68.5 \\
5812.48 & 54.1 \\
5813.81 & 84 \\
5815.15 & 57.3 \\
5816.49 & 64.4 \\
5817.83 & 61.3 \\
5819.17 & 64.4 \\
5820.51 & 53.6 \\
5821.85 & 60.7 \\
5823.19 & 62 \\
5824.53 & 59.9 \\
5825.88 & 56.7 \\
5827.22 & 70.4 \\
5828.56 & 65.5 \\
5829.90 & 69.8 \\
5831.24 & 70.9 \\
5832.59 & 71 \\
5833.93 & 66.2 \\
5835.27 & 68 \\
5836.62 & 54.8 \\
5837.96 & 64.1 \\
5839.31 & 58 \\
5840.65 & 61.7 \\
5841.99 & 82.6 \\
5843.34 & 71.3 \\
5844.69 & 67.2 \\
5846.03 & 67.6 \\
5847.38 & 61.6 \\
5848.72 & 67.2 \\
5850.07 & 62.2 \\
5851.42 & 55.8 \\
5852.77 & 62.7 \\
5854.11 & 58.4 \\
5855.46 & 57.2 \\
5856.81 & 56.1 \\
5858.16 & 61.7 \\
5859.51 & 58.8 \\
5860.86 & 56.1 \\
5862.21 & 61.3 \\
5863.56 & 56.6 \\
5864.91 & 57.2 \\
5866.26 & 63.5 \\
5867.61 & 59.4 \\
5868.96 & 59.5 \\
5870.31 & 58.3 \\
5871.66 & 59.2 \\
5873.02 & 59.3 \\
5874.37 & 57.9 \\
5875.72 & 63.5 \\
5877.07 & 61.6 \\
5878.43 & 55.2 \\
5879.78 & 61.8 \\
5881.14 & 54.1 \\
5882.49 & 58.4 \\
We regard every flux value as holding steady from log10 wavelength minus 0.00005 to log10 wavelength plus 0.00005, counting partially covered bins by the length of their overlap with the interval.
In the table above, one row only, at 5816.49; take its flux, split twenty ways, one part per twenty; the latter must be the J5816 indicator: 3.22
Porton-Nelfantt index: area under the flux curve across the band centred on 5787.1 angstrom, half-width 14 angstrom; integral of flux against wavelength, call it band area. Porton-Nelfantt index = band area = 1805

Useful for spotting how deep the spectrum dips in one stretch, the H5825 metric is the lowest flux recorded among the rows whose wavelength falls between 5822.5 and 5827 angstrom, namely 56.7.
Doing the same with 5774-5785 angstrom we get 59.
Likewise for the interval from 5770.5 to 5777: 57.9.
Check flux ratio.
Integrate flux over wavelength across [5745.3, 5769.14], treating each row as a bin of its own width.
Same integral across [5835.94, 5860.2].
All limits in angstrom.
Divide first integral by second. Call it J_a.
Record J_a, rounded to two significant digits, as 0.97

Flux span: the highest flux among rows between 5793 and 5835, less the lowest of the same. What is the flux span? 30.4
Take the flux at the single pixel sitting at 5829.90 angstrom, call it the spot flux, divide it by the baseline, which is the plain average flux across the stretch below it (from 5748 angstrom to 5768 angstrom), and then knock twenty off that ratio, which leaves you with -18.87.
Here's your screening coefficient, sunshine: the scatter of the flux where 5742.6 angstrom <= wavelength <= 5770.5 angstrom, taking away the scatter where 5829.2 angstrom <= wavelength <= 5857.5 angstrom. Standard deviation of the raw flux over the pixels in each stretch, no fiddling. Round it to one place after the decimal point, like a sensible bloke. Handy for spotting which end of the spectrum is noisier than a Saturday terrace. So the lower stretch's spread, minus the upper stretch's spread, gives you -2.6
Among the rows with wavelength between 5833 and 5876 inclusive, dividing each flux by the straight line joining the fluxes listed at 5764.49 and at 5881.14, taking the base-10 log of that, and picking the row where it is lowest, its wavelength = 5836.62 angstrom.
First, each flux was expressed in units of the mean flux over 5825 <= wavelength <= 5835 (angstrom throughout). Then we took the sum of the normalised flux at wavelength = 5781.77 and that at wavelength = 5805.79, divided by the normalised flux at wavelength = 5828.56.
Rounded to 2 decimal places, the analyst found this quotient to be 1.99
